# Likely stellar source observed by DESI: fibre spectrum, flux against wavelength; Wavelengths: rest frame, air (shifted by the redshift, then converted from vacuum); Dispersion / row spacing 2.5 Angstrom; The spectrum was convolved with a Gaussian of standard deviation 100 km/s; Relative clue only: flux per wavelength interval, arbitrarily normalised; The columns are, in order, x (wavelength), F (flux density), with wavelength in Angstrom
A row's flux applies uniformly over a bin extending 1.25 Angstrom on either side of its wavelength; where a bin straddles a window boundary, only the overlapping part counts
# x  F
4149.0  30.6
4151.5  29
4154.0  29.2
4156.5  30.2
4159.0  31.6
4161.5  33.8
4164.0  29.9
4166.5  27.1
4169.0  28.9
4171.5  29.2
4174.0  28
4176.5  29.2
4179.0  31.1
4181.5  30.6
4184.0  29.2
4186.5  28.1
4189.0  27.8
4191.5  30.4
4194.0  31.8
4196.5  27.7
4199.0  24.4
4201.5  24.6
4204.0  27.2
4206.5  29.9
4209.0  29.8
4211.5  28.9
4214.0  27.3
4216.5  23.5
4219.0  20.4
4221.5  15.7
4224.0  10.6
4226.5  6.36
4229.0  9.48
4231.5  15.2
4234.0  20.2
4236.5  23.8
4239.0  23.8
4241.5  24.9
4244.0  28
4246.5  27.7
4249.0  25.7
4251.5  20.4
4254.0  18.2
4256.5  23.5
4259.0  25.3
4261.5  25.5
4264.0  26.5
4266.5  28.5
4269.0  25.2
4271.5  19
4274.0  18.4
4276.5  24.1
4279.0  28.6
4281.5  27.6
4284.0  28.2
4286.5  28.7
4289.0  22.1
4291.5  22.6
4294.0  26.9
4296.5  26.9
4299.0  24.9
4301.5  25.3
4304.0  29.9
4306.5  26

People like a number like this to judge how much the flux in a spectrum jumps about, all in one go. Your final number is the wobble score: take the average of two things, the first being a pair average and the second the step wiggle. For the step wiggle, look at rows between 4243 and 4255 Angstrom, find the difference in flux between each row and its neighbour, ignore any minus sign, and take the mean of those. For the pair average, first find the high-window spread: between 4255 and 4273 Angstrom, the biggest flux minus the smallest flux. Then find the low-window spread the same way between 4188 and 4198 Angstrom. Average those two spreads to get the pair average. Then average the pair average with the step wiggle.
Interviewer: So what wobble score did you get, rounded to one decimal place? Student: 4.6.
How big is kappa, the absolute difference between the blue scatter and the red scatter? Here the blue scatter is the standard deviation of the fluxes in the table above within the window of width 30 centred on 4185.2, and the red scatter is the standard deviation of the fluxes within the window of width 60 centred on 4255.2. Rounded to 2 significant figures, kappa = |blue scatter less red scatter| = 3.9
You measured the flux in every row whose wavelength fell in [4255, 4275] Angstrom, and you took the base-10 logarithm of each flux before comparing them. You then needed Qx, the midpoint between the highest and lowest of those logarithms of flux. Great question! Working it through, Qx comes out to 1.36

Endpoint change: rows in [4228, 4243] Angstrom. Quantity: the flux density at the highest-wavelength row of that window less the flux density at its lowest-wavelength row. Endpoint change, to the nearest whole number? 15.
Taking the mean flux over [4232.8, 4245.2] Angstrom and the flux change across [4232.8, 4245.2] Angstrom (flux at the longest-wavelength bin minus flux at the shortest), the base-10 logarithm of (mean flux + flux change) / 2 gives 1.20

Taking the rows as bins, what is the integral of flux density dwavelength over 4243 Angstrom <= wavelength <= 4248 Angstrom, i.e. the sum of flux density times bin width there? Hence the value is 139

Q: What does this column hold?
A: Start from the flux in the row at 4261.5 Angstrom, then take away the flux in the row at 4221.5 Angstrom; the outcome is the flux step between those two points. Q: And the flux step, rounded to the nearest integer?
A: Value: 10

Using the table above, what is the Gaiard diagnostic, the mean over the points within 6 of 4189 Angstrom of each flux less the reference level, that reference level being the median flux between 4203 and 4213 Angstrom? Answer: 0.1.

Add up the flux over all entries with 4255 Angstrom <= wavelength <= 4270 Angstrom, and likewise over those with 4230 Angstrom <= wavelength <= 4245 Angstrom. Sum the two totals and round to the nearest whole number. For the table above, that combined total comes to 290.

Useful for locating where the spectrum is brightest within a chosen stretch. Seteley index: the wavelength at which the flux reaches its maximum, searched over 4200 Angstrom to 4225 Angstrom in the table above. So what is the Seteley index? 4206.5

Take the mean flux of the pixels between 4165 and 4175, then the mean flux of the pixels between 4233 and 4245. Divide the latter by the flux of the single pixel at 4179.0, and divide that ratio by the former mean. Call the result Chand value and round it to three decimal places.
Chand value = 0.027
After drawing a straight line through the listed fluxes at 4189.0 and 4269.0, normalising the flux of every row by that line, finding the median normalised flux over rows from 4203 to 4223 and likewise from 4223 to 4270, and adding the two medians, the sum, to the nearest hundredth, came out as 1.92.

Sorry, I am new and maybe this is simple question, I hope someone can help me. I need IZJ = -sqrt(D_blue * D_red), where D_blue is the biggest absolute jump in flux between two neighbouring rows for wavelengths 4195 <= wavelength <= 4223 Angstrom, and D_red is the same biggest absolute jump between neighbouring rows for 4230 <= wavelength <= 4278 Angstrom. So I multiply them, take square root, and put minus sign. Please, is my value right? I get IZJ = -5.4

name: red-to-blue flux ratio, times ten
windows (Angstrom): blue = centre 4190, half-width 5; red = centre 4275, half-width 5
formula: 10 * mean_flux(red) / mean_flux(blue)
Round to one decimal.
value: 7.6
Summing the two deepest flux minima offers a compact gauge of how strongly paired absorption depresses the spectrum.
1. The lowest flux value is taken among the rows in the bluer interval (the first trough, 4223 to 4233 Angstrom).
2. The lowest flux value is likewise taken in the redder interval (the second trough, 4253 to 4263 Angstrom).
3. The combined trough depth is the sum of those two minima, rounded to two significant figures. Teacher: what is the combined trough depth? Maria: 25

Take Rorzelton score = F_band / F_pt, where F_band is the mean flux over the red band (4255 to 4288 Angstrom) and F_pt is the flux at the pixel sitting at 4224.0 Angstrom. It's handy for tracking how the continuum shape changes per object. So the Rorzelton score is 2.4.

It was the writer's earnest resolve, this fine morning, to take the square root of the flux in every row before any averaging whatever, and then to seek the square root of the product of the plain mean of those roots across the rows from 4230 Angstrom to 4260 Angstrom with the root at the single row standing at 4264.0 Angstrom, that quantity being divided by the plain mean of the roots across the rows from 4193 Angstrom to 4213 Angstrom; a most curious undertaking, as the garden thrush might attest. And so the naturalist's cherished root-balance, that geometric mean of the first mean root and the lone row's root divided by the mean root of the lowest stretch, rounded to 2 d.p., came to 0.94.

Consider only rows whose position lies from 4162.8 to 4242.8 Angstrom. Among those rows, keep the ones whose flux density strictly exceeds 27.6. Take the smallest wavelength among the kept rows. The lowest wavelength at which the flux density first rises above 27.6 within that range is 4164.0 Angstrom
